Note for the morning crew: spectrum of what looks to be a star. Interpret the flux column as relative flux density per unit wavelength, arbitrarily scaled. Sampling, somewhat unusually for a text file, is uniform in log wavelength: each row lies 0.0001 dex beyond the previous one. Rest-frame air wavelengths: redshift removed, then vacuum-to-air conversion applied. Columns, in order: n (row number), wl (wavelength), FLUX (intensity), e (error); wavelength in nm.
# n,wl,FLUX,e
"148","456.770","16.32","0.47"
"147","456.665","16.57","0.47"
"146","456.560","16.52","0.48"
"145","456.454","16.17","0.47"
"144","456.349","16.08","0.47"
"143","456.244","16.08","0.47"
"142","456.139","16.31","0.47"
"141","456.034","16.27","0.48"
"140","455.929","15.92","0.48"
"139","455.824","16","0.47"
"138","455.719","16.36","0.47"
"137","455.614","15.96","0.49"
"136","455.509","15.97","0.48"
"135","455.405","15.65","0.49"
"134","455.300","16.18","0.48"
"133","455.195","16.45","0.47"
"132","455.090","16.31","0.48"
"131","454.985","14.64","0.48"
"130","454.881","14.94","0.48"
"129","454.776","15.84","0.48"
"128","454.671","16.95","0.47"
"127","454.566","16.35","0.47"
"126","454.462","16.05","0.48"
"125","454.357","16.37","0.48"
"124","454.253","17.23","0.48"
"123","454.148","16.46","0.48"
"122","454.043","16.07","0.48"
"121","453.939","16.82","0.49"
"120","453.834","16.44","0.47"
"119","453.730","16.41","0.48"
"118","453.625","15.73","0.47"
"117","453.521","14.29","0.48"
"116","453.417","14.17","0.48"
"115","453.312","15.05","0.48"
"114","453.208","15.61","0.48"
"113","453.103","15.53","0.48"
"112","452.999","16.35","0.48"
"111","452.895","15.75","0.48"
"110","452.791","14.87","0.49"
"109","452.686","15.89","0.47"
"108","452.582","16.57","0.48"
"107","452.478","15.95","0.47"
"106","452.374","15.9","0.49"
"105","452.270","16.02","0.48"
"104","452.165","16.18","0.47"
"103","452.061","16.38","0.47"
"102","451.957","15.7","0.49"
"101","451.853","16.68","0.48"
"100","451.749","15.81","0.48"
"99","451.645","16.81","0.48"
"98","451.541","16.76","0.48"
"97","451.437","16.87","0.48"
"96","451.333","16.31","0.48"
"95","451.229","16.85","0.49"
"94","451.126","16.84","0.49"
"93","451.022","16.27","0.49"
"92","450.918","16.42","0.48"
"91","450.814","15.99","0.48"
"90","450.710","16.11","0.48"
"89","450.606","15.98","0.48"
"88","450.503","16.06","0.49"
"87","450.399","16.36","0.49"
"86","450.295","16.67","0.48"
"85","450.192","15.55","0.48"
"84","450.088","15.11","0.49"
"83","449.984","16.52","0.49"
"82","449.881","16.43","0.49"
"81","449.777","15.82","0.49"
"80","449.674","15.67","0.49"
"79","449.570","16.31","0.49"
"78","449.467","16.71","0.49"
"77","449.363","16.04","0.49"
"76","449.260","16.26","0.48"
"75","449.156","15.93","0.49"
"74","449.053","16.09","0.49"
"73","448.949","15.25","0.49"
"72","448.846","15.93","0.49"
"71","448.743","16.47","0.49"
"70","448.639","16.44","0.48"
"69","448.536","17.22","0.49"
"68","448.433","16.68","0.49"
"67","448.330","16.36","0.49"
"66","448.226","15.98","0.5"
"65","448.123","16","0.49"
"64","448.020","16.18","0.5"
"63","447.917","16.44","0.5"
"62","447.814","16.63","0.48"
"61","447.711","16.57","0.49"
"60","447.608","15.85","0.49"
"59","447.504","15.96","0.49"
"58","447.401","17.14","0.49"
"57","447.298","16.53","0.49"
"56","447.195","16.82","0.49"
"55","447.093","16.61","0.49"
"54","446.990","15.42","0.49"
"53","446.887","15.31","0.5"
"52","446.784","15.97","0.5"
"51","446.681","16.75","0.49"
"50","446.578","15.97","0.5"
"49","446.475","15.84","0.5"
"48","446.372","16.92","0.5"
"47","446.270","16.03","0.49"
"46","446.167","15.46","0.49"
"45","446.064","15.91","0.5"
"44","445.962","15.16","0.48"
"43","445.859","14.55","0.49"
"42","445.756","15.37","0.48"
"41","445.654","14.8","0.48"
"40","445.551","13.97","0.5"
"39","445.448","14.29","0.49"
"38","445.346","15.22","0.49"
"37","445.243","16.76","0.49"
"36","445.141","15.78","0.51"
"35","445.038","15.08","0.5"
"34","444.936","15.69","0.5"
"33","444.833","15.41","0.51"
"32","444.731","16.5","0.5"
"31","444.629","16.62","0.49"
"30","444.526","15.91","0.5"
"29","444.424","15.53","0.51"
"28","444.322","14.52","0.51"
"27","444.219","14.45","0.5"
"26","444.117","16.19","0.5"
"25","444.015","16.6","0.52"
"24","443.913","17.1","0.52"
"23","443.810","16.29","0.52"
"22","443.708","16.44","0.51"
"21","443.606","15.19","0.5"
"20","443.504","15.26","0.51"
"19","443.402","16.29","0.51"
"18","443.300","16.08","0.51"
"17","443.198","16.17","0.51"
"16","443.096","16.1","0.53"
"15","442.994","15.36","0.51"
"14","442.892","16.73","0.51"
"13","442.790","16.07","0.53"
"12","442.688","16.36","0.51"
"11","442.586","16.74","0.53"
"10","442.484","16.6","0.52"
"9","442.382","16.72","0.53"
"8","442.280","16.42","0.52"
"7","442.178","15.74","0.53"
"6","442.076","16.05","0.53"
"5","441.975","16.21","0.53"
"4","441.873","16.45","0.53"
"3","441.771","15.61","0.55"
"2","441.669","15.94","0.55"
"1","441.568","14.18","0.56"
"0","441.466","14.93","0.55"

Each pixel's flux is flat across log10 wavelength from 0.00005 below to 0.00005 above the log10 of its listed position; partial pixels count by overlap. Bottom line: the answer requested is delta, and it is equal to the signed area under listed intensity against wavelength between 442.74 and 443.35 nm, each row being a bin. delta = 10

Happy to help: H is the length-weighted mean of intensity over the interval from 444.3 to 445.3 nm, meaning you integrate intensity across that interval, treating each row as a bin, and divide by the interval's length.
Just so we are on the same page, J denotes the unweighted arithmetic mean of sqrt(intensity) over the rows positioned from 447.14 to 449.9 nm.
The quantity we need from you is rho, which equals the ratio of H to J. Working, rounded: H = 15.8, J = 4.04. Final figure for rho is 3.92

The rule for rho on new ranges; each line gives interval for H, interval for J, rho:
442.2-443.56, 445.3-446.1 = 4.20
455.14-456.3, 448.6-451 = 4.02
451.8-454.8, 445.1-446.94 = 4.05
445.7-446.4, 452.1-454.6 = 3.91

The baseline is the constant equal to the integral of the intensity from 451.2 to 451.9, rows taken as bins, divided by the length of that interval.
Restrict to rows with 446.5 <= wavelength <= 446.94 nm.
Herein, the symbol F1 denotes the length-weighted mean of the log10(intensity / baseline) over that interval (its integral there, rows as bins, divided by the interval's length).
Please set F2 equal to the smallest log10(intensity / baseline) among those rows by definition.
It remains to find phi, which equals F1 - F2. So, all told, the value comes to 0.019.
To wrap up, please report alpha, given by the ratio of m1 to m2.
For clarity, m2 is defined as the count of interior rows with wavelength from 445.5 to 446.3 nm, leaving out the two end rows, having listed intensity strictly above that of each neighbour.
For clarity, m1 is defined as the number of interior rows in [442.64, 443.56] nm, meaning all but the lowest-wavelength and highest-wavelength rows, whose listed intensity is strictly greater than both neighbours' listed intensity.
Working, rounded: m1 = 3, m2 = 2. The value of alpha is 1.5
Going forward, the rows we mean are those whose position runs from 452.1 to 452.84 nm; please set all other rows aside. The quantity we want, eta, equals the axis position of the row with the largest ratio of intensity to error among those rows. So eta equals 452.582 nm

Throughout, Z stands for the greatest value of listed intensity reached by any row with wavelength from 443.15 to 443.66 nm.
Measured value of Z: 16.29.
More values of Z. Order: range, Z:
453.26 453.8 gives 16.41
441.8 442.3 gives 16.45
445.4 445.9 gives 15.37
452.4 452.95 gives 16.57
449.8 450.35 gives 16.67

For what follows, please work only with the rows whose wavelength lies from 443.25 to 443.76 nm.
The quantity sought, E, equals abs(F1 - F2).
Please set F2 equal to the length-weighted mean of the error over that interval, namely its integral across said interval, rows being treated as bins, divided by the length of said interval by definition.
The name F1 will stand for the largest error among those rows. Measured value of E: 0.0013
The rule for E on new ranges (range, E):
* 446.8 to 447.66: 0.0085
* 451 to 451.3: 0.0004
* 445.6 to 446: 0.0079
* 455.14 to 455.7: 0.0086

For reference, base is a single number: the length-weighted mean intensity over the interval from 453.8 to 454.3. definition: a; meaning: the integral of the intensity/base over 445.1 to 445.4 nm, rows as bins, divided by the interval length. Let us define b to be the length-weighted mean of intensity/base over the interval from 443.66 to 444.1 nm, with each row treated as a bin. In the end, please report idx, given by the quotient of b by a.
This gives 1.04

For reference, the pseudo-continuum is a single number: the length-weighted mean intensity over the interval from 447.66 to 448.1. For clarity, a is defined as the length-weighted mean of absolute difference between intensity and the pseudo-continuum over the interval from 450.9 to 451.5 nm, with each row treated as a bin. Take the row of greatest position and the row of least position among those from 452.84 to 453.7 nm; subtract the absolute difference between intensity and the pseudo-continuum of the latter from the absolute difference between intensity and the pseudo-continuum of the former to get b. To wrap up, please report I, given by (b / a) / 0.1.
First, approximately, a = 0.27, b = 0.02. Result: 1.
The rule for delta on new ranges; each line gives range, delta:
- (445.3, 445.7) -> 6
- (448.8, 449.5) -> 11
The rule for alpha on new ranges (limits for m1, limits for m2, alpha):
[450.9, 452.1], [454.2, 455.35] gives 2.0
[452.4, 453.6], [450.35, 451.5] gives 1.0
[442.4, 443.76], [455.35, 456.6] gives 1.3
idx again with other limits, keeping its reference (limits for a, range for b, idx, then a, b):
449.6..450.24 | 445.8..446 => 0.93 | 0.957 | 0.893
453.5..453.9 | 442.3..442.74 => 1.04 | 0.957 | 1.000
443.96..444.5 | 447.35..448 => 1.06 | 0.936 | 0.990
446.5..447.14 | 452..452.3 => 1.01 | 0.964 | 0.975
